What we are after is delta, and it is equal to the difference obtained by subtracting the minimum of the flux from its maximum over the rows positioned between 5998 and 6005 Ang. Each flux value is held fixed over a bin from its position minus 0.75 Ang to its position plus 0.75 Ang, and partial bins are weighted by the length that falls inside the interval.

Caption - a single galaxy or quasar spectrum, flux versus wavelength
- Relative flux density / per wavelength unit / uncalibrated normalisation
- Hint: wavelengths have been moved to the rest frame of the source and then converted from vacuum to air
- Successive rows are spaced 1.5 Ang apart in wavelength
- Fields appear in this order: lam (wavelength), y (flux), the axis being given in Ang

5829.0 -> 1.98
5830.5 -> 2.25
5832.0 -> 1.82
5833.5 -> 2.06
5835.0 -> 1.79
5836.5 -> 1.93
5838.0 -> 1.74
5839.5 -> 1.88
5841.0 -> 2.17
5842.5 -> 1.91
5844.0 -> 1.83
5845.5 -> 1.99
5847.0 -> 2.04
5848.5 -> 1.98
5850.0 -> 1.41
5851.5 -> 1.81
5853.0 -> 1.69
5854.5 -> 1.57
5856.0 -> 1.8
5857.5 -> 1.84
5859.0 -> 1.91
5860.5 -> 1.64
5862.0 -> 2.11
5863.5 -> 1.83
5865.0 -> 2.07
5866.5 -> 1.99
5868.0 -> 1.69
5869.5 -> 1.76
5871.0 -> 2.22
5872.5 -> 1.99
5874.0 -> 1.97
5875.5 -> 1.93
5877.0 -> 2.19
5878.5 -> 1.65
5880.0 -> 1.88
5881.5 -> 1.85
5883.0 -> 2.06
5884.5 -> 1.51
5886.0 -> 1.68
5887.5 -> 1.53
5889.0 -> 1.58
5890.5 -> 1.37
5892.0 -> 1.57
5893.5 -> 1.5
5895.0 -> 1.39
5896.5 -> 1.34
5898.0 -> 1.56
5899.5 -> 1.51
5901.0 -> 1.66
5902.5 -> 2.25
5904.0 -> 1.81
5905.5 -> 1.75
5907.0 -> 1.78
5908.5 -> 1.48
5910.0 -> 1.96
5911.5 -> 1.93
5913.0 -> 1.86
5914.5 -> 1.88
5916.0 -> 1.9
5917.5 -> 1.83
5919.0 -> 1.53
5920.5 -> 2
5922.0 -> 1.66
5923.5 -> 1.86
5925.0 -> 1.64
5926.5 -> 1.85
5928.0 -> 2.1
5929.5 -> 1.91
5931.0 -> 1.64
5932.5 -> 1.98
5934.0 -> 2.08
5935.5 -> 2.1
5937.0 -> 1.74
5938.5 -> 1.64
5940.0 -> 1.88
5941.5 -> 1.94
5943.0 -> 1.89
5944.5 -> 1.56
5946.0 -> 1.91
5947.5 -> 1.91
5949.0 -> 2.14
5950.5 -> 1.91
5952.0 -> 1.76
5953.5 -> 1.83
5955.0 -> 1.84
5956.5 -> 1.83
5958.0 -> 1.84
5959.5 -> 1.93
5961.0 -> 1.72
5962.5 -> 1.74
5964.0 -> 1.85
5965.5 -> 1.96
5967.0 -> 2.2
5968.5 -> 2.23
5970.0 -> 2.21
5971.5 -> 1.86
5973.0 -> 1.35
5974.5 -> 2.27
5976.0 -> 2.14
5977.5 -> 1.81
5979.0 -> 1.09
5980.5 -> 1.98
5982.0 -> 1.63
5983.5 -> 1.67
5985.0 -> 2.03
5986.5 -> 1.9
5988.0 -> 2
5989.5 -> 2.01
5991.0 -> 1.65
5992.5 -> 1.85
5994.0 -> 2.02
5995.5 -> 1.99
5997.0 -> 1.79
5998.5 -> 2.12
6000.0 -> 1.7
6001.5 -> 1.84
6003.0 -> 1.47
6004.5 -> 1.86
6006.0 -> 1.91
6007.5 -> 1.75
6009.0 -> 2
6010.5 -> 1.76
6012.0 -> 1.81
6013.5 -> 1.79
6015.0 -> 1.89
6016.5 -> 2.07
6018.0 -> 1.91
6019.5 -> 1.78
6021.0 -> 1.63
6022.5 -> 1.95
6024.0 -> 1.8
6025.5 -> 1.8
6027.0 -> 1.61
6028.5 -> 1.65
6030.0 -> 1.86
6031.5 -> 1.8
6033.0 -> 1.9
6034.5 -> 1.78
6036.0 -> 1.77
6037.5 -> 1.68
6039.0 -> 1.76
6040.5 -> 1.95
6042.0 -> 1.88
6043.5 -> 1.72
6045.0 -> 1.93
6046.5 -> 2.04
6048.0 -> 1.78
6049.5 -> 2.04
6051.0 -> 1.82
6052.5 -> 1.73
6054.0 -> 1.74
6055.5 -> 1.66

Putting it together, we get 0.65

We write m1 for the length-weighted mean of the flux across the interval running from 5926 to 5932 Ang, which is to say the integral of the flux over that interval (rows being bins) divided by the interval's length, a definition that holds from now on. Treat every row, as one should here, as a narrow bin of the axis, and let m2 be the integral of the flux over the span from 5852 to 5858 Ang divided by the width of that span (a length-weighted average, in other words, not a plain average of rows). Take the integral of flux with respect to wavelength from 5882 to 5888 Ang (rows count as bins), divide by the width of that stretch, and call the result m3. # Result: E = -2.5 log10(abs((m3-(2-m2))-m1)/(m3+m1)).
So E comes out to 2.26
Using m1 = 1.88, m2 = 1.72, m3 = 1.71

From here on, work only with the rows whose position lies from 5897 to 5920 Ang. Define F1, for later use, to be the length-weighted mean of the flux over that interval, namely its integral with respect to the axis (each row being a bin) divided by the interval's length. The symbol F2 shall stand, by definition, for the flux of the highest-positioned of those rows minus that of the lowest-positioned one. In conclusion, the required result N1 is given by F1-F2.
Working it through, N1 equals 1.8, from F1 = 1.78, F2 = -0.03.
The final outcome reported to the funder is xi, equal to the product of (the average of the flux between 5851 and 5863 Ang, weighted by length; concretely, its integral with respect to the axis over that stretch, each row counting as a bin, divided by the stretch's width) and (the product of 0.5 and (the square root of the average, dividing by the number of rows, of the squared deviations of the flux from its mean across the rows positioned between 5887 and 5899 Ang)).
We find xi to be 0.08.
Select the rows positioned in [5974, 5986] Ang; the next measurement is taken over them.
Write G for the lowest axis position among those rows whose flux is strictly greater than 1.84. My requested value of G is 5974.5 Ang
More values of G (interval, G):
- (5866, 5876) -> 5866.5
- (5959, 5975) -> 5959.5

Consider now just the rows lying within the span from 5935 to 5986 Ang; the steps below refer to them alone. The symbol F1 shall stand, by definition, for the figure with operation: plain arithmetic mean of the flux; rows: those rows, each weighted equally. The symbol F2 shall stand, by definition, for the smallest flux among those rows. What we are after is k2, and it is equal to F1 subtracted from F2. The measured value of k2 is -0.77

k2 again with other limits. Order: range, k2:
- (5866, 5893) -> -0.43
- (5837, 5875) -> -0.46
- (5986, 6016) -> -0.39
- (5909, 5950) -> -0.33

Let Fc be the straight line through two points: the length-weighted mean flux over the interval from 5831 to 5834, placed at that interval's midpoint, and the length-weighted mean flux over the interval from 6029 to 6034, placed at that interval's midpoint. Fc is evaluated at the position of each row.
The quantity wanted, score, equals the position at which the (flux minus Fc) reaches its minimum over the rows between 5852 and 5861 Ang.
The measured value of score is 5854.5 Ang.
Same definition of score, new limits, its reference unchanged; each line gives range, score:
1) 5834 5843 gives 5838.0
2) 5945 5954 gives 5952.0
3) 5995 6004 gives 6003.0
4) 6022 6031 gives 6027.0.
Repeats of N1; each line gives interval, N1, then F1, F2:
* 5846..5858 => 2.0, 1.77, -0.20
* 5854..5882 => 1.6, 1.89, 0.28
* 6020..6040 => 1.6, 1.77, 0.13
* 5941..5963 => 2.1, 1.85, -0.20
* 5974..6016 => 2.2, 1.85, -0.38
